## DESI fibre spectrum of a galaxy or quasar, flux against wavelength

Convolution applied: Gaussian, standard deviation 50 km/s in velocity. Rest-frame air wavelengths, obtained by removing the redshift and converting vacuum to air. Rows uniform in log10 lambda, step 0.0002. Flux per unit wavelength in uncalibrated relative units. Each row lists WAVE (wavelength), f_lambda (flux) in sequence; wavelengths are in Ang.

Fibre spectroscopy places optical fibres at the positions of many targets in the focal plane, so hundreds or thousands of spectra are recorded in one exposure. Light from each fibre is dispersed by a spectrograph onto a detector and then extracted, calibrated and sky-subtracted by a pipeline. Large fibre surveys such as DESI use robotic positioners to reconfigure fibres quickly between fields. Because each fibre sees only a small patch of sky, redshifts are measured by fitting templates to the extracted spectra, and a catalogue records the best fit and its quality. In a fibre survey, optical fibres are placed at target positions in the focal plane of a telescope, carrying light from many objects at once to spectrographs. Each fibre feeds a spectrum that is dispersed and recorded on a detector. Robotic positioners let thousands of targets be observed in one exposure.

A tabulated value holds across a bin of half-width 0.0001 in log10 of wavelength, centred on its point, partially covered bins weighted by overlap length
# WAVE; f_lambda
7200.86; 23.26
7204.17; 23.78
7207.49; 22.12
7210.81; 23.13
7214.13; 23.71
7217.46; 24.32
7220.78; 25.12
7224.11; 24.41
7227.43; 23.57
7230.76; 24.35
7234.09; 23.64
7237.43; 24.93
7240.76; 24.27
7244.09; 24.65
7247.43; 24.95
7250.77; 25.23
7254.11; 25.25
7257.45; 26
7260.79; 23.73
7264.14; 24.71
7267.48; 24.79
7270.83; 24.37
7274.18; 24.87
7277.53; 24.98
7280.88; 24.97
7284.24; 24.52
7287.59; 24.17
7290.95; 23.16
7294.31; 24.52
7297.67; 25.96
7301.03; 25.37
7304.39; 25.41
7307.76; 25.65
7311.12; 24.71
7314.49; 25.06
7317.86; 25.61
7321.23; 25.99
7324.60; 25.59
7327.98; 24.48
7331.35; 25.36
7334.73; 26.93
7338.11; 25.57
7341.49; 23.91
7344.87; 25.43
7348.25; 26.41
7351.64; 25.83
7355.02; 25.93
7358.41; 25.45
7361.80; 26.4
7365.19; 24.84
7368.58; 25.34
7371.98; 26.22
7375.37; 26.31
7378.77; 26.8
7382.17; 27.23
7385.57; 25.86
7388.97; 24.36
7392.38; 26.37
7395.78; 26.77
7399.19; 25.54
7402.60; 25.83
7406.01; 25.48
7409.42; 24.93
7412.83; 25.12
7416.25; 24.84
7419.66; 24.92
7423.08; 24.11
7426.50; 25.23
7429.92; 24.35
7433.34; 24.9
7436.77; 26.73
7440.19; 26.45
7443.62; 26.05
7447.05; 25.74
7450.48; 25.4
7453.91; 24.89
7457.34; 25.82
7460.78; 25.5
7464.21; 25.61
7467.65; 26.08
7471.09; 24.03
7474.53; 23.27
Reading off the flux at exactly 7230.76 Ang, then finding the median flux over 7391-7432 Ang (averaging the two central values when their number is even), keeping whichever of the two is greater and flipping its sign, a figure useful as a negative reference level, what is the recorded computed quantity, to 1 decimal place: -25.2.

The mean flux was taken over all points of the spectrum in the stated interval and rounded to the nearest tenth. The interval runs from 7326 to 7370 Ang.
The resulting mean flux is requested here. 25.5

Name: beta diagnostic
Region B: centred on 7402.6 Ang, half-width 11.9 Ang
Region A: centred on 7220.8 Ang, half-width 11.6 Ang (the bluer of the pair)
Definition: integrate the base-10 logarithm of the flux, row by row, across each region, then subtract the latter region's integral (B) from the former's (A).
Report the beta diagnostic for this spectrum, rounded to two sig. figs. -1.5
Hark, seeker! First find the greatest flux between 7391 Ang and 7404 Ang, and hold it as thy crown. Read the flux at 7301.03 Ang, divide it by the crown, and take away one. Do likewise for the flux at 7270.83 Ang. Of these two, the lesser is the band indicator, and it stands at -0.090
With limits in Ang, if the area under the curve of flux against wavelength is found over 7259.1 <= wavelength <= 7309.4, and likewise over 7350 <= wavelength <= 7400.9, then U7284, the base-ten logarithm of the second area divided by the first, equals 0.026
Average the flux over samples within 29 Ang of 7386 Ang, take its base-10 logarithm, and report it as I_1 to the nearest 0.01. 1.41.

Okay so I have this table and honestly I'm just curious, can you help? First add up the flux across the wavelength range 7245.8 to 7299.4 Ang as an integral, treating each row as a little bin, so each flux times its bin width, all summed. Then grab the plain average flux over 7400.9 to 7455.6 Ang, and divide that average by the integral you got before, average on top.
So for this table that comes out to 0.0191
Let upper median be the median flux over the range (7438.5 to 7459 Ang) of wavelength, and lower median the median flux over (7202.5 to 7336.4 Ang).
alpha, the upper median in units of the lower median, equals 1.04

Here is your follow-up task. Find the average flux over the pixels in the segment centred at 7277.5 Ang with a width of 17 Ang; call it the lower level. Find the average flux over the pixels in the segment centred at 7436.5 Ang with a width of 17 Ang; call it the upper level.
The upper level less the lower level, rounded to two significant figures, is 0.95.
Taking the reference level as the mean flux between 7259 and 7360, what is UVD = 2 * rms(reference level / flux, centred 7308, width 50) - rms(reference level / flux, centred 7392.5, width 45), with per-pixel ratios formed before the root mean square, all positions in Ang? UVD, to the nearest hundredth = 1.04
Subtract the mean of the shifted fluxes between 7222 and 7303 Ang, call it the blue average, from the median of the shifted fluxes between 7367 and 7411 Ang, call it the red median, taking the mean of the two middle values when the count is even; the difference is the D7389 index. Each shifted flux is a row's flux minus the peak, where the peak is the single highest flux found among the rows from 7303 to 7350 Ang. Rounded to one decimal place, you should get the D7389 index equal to 1.2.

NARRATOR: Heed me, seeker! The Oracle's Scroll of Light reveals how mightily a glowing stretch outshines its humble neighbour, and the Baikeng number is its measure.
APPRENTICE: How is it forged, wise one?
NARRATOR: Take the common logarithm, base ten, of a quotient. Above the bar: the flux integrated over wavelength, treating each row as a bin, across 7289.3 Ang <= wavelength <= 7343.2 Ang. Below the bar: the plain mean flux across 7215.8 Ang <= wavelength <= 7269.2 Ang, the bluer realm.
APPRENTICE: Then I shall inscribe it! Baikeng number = 1.74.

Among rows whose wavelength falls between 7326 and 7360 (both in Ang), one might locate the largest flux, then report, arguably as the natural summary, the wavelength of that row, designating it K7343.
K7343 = 7334.73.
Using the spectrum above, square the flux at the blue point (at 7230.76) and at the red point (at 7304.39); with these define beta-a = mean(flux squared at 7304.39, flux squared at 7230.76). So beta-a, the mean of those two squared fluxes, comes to 619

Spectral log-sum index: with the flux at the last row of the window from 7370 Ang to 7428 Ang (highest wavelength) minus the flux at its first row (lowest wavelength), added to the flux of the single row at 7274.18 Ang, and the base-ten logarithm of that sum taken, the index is 1.378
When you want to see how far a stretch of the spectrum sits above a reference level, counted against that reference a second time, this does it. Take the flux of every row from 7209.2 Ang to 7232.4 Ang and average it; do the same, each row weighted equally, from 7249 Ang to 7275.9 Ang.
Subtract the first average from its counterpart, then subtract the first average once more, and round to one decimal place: -23.3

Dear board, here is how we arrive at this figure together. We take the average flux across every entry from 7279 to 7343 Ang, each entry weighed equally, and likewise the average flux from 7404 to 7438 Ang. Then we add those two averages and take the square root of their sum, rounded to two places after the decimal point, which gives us 7.08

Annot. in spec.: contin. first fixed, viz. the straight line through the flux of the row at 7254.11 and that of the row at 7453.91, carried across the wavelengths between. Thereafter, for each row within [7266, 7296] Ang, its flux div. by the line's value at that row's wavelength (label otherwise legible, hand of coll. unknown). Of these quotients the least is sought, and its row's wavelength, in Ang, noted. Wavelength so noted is 7290.95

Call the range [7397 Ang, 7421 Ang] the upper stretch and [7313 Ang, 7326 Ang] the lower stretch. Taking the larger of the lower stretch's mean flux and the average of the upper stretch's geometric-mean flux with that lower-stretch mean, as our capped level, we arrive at 25.6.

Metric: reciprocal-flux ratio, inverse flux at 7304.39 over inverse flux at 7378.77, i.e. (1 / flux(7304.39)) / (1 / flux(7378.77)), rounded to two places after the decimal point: 1.05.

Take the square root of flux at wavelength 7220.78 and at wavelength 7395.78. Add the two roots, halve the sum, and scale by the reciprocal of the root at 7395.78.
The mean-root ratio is 0.98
